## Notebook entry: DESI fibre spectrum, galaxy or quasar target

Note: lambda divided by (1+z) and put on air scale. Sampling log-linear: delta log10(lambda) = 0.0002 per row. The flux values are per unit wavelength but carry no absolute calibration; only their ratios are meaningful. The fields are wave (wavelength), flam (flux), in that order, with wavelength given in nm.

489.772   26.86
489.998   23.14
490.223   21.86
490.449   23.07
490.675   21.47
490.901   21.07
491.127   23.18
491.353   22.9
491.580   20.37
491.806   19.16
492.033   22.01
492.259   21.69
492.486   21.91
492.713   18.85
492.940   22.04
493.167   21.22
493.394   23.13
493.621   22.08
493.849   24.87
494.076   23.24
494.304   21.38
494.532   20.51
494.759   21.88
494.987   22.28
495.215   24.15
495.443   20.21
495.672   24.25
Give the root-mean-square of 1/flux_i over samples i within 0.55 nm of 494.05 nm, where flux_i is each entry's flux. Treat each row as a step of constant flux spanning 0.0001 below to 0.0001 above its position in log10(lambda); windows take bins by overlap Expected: 0.0449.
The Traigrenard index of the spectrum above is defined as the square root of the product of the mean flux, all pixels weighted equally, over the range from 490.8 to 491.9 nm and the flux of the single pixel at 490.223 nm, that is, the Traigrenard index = 21.6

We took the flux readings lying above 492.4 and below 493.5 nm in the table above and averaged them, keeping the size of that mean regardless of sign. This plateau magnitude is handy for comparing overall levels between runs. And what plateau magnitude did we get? 21.4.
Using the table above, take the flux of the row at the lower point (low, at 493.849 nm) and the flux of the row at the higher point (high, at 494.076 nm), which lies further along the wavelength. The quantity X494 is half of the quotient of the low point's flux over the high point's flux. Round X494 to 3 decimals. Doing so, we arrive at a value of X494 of 0.535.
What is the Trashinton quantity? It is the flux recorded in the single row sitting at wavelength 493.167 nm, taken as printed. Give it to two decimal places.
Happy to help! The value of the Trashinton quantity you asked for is 21.22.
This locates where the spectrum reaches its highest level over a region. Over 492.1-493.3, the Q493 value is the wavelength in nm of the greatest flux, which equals 492.940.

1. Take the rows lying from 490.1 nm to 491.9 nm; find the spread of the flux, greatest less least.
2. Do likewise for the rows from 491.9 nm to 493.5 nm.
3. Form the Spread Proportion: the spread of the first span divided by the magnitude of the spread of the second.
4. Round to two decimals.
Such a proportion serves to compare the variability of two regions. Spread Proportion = 0.94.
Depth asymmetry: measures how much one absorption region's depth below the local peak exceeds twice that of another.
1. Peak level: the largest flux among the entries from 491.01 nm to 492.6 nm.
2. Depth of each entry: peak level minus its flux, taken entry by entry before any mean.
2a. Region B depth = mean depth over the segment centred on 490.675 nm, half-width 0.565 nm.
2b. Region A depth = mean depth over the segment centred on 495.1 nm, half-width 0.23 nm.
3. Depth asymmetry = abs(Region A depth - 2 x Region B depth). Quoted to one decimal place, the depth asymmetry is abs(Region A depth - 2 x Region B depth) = 2.1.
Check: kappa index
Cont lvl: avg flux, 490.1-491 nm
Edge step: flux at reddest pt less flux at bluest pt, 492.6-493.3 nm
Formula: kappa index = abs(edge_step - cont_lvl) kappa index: 19.5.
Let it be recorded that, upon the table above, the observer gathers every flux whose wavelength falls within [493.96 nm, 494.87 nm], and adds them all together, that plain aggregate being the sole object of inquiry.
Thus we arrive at 87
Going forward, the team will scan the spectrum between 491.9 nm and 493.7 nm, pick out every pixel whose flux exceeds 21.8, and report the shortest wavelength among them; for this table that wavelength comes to 492.033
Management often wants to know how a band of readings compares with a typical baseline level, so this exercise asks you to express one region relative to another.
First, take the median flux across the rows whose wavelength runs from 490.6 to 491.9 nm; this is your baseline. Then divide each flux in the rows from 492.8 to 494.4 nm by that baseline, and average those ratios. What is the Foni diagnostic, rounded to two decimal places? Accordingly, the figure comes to 1.06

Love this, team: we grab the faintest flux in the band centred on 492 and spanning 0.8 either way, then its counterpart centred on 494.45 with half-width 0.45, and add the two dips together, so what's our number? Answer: 39.4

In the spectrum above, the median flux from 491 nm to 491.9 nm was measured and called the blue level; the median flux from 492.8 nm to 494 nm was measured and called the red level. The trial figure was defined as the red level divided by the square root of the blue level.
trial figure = 4.747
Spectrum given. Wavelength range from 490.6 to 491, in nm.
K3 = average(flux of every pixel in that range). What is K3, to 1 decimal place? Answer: 21.3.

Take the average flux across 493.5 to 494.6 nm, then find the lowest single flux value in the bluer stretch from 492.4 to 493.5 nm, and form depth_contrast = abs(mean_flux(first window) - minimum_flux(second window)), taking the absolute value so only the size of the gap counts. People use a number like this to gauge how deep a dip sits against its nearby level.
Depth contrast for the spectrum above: 3.6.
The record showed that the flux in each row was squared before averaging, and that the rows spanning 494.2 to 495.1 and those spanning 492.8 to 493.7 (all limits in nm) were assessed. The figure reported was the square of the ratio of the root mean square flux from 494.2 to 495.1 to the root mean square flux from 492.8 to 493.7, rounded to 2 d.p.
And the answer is 0.95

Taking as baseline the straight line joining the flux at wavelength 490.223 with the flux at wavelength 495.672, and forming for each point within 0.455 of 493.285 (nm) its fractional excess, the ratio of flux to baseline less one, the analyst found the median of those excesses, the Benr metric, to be -0.05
